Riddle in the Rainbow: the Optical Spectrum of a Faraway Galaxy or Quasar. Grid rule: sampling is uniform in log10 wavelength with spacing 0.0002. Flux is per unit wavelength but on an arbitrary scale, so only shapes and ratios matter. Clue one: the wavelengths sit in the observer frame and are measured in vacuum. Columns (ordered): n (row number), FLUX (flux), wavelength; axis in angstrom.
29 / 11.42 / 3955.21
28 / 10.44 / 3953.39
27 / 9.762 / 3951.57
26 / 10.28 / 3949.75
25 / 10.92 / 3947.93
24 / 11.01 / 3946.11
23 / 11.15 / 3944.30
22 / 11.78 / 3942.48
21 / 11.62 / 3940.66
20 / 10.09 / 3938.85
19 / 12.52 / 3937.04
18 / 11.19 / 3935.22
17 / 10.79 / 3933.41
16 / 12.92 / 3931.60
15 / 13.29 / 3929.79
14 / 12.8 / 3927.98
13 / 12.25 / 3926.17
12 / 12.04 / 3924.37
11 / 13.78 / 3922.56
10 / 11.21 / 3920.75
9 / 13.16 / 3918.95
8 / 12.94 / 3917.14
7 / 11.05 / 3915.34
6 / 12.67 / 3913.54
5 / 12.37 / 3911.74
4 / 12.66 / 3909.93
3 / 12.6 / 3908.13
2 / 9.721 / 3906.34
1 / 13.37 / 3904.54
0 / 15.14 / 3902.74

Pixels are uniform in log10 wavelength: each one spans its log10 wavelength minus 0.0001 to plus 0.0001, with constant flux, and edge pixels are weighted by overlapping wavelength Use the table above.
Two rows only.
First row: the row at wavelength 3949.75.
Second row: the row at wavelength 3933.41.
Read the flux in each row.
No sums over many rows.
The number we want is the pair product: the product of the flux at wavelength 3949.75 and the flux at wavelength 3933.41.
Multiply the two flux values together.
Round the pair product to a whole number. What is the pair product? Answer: 111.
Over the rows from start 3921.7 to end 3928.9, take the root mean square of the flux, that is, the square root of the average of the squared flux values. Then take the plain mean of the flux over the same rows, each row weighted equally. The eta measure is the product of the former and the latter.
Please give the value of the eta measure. 162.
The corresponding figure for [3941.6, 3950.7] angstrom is 122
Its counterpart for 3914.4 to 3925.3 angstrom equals 153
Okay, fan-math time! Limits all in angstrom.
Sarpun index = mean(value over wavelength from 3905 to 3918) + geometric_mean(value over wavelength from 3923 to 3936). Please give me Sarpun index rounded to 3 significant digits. 24.2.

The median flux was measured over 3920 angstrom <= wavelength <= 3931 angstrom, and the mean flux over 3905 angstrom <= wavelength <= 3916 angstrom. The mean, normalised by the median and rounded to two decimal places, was 0.95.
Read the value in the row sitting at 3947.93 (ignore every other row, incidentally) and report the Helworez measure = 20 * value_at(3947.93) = 218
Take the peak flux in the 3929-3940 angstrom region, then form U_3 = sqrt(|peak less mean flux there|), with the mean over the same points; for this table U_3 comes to 1.2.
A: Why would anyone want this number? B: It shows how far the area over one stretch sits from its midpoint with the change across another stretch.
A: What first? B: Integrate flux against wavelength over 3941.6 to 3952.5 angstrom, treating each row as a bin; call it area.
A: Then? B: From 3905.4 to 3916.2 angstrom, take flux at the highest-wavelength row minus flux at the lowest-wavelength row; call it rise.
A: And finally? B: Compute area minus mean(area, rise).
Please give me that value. 58.3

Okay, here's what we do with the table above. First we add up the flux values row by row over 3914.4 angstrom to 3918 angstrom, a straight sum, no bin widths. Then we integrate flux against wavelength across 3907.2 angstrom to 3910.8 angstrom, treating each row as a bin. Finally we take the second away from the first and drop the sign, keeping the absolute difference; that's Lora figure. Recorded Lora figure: 21.5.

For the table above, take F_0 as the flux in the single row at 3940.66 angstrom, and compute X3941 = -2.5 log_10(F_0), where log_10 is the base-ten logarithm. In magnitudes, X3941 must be -2.66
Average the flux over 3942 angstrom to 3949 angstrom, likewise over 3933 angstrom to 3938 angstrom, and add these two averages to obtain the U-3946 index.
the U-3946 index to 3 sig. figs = 22.7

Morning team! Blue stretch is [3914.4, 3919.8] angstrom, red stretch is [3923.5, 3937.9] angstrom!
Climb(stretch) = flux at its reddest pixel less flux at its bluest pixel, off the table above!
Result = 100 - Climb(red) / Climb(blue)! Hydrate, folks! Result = 100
